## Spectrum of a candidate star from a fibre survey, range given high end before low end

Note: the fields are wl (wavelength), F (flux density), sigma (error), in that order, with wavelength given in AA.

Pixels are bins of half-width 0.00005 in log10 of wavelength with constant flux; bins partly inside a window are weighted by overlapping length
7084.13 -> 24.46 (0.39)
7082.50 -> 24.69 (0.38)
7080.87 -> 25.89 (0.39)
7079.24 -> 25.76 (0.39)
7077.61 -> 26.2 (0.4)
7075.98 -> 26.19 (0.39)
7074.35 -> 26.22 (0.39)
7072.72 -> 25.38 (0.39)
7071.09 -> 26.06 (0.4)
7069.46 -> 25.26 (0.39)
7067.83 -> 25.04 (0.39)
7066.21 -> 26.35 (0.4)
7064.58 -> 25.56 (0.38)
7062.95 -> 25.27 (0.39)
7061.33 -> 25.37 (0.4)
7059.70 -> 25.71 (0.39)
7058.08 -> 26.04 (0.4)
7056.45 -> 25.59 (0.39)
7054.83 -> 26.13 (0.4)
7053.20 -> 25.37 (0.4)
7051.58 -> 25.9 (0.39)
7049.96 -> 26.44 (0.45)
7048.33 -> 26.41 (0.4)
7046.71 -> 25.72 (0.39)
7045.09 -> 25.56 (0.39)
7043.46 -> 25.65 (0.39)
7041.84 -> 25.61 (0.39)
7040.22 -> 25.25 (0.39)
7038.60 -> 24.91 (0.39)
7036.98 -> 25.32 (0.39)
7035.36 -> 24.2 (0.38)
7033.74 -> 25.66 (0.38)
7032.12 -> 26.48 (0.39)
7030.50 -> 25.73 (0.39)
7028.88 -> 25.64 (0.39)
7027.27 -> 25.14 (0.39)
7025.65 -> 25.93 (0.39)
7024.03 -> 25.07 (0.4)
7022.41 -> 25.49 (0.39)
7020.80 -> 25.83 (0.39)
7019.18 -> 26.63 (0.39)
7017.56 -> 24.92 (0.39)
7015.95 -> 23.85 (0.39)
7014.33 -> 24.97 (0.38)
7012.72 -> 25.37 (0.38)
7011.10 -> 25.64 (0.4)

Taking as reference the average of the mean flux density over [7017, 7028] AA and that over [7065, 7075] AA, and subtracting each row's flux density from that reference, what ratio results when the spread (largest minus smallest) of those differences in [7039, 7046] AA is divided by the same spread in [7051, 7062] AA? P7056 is 0.5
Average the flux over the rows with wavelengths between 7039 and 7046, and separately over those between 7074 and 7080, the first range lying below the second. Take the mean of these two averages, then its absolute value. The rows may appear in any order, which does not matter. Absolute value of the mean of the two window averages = 25.8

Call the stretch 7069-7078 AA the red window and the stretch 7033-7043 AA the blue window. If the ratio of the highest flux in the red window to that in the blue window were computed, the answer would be 1.02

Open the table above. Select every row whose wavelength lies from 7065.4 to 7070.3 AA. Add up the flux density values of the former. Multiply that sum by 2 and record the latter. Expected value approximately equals 153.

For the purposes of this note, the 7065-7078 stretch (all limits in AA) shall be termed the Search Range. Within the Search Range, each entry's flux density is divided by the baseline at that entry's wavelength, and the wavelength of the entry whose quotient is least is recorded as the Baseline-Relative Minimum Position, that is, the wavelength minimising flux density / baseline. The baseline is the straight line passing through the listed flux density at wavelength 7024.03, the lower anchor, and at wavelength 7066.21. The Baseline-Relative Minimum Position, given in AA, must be 7067.83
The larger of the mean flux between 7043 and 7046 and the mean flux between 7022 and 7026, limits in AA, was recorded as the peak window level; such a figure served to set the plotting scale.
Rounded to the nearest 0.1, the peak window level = 25.6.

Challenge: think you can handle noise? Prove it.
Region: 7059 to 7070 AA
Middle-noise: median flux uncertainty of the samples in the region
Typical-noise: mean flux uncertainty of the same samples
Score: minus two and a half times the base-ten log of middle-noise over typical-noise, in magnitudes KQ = 0.004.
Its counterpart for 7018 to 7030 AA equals 0.004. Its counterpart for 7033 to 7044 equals -0.008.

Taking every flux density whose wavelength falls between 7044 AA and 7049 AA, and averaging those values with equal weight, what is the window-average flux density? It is 25.9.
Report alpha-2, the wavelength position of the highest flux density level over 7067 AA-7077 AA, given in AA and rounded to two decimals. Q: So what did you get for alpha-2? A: 7074.35 AA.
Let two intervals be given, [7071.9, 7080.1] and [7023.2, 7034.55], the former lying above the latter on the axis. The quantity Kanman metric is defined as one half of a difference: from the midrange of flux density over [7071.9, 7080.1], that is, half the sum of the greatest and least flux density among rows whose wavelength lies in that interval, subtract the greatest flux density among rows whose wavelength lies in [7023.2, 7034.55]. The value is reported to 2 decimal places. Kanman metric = -0.34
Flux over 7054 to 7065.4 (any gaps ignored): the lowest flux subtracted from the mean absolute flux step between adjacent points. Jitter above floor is -24.9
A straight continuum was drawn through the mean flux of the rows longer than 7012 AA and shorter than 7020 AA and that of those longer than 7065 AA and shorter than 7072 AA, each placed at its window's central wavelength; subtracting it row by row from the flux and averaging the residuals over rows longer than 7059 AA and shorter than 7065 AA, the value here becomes -0.13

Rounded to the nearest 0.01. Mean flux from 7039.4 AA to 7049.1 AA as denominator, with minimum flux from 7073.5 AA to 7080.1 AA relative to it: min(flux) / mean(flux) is 1.00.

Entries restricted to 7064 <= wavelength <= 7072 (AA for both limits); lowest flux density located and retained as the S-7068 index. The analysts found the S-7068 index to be 25.04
